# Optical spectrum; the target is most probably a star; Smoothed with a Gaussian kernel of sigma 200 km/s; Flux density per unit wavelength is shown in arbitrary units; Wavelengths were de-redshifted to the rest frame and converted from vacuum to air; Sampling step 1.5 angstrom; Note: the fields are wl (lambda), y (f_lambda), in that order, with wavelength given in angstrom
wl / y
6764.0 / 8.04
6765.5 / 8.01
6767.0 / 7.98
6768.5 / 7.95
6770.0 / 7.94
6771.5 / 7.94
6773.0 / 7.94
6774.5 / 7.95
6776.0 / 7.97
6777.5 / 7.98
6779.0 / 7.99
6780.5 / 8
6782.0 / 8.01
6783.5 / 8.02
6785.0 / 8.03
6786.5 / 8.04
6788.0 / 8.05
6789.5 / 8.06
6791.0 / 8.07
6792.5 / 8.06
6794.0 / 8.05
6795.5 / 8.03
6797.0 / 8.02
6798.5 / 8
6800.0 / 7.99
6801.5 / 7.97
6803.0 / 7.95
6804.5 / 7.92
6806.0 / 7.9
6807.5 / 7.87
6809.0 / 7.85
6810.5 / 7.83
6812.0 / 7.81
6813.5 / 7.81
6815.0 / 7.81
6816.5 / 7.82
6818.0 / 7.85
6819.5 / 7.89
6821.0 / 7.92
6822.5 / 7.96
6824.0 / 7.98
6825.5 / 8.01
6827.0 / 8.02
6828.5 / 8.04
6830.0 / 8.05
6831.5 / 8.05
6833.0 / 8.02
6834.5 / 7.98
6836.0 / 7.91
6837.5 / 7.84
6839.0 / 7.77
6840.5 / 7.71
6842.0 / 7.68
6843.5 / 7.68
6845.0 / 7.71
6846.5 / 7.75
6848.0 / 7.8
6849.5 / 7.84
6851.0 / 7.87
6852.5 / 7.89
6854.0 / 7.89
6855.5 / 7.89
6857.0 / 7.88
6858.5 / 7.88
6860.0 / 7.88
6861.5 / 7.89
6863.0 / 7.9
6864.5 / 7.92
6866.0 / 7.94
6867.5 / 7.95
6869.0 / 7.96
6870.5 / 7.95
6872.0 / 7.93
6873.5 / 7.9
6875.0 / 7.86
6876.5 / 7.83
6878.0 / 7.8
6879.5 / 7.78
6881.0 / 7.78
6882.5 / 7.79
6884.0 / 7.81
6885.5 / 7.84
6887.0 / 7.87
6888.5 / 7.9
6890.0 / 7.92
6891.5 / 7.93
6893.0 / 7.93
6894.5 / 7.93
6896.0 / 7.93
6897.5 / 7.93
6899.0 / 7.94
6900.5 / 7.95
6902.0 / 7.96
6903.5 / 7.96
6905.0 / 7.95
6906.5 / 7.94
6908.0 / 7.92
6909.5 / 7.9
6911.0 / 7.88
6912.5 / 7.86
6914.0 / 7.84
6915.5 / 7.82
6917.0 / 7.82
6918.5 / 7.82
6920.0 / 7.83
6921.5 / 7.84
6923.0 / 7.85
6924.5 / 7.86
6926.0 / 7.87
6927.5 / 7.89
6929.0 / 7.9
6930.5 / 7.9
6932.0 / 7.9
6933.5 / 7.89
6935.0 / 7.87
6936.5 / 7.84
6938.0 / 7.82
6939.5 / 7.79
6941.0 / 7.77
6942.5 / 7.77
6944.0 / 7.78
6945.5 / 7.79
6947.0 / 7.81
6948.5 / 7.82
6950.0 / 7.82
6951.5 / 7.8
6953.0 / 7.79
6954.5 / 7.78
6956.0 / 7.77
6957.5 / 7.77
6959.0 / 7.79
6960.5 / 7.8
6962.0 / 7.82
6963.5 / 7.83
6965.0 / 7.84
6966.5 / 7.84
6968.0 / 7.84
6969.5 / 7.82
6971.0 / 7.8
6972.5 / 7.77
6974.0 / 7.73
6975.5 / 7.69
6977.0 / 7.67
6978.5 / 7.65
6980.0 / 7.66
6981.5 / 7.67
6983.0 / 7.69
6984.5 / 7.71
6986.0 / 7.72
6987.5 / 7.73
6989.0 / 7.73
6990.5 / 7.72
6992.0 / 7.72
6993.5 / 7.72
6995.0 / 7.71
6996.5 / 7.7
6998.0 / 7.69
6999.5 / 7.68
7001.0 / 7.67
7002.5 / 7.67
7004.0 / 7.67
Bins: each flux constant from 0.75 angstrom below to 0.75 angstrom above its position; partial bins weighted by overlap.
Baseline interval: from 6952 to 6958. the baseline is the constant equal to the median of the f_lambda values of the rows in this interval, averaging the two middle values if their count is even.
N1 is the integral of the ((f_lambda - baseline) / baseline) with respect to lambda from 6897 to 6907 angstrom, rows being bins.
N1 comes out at 0.22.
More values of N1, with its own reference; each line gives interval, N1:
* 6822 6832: 0.31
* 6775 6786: 0.32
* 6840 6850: -0.05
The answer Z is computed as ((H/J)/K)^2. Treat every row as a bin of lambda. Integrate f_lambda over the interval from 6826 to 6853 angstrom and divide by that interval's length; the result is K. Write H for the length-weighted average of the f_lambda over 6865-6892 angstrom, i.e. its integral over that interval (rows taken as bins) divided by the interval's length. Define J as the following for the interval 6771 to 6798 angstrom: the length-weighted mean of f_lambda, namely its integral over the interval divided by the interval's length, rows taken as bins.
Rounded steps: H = 7.87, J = 8.012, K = 7.87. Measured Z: 0.0156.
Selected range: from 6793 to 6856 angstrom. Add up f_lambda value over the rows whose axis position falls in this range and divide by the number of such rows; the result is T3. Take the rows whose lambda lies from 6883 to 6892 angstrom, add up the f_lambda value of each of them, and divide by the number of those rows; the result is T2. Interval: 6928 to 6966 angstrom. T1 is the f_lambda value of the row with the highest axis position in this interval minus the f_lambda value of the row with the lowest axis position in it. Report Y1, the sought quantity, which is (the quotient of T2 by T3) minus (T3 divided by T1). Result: 133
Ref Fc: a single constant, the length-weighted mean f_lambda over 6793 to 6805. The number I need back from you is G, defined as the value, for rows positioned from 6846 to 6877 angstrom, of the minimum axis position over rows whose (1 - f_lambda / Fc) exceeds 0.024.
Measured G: 6846.5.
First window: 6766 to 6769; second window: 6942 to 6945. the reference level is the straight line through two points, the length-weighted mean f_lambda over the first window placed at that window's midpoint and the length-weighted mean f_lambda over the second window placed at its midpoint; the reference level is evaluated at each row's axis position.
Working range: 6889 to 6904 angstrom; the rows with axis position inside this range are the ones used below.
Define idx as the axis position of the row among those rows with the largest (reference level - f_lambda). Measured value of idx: 6890.0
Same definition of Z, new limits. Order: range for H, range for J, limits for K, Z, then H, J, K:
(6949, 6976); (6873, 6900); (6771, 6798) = 0.0153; 7.80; 7.871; 8.01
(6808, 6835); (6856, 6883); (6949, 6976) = 0.0167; 7.93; 7.880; 7.80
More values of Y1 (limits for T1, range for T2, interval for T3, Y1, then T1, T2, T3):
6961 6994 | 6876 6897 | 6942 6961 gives 79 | -0.10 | 7.86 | 7.79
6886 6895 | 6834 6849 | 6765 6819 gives -132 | 0.06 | 7.78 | 7.96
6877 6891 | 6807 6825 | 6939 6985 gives -64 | 0.12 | 7.87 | 7.77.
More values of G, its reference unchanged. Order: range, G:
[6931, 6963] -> 6939.5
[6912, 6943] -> 6939.5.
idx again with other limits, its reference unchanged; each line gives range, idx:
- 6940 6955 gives 6941.0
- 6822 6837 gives 6836.0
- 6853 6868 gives 6857.0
